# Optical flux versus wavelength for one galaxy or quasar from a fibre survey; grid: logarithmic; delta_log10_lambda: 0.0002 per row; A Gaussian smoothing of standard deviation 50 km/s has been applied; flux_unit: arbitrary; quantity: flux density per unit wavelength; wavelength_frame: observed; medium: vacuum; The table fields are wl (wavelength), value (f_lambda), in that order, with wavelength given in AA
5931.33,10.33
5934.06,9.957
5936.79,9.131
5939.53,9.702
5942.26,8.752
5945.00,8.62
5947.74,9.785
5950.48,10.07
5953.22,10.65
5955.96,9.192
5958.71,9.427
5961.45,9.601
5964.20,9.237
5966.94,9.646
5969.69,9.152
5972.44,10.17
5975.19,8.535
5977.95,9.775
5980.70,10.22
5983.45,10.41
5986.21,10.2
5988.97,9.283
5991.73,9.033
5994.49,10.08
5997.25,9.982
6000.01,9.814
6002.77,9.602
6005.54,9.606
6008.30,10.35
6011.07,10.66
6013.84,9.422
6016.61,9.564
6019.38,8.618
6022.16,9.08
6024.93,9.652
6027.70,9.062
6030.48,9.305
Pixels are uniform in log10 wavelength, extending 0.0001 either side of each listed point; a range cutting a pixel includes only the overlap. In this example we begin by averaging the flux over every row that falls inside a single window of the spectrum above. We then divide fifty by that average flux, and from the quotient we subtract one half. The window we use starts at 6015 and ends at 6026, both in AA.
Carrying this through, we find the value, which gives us 4.92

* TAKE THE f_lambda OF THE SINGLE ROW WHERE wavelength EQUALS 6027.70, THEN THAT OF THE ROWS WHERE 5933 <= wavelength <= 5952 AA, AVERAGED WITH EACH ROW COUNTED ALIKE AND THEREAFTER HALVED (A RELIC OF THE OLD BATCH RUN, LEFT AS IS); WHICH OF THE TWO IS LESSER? 4.72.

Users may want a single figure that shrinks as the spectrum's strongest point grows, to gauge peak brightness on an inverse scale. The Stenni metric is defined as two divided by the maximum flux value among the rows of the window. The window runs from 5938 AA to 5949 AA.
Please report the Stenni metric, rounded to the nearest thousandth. 0.204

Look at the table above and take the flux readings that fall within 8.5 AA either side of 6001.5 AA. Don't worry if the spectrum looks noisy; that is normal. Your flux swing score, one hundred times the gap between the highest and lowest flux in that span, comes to 75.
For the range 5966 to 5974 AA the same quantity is 102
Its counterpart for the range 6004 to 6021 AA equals 204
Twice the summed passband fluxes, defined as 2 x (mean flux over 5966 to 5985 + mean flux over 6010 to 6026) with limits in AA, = 38.4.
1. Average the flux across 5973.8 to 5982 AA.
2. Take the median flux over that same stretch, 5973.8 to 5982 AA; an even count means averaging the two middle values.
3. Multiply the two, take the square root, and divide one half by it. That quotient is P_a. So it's 0.0519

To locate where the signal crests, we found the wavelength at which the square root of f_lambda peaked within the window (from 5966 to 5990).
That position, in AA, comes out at 5983.45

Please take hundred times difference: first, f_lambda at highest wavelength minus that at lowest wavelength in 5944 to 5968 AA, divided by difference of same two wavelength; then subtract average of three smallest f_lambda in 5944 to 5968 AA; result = -897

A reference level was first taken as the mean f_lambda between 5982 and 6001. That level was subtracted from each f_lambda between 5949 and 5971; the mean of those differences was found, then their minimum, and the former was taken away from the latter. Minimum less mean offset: -0.47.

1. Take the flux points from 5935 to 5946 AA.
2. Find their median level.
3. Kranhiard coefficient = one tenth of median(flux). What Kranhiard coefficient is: 0.89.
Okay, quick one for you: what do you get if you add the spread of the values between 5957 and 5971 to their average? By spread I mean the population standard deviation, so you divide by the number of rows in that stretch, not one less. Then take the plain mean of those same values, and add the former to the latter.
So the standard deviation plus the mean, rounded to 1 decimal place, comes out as 9.6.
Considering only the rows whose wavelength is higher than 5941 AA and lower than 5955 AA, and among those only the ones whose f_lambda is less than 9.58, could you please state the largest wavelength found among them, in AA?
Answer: 5945.00 AA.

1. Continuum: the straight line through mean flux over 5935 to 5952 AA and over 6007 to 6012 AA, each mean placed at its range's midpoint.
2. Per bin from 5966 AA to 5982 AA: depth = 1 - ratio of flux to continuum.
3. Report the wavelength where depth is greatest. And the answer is 5975.19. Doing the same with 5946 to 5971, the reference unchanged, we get 5969.69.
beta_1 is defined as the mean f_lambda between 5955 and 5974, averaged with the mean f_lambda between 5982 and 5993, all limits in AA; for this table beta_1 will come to 9.6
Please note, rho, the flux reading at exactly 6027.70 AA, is 9.062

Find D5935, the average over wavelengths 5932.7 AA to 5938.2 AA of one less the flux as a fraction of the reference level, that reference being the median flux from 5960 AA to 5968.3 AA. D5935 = 0.01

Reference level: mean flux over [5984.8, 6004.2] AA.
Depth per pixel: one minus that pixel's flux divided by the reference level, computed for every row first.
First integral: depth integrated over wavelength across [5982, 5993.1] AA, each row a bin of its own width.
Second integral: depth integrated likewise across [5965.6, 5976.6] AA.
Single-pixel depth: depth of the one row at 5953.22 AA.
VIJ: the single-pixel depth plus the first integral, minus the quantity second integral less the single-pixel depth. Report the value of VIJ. -0.60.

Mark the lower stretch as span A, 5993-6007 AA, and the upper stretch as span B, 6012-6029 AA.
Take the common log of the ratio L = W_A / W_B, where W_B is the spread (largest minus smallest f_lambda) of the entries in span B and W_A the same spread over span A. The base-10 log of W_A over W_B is -0.34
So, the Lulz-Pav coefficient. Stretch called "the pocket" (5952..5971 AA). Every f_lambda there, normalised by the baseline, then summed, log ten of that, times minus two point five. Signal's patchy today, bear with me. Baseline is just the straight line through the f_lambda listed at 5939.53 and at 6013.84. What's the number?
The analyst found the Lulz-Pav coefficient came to -2.11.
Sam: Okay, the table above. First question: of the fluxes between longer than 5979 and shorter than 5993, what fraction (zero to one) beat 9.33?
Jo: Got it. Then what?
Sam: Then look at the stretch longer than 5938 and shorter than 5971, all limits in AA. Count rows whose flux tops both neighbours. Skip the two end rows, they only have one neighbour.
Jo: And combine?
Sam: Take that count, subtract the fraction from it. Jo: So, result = 2.40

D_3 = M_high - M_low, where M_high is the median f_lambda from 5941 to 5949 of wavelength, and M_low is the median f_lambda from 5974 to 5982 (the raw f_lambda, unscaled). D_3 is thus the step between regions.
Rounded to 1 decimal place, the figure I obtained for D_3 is -1.0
